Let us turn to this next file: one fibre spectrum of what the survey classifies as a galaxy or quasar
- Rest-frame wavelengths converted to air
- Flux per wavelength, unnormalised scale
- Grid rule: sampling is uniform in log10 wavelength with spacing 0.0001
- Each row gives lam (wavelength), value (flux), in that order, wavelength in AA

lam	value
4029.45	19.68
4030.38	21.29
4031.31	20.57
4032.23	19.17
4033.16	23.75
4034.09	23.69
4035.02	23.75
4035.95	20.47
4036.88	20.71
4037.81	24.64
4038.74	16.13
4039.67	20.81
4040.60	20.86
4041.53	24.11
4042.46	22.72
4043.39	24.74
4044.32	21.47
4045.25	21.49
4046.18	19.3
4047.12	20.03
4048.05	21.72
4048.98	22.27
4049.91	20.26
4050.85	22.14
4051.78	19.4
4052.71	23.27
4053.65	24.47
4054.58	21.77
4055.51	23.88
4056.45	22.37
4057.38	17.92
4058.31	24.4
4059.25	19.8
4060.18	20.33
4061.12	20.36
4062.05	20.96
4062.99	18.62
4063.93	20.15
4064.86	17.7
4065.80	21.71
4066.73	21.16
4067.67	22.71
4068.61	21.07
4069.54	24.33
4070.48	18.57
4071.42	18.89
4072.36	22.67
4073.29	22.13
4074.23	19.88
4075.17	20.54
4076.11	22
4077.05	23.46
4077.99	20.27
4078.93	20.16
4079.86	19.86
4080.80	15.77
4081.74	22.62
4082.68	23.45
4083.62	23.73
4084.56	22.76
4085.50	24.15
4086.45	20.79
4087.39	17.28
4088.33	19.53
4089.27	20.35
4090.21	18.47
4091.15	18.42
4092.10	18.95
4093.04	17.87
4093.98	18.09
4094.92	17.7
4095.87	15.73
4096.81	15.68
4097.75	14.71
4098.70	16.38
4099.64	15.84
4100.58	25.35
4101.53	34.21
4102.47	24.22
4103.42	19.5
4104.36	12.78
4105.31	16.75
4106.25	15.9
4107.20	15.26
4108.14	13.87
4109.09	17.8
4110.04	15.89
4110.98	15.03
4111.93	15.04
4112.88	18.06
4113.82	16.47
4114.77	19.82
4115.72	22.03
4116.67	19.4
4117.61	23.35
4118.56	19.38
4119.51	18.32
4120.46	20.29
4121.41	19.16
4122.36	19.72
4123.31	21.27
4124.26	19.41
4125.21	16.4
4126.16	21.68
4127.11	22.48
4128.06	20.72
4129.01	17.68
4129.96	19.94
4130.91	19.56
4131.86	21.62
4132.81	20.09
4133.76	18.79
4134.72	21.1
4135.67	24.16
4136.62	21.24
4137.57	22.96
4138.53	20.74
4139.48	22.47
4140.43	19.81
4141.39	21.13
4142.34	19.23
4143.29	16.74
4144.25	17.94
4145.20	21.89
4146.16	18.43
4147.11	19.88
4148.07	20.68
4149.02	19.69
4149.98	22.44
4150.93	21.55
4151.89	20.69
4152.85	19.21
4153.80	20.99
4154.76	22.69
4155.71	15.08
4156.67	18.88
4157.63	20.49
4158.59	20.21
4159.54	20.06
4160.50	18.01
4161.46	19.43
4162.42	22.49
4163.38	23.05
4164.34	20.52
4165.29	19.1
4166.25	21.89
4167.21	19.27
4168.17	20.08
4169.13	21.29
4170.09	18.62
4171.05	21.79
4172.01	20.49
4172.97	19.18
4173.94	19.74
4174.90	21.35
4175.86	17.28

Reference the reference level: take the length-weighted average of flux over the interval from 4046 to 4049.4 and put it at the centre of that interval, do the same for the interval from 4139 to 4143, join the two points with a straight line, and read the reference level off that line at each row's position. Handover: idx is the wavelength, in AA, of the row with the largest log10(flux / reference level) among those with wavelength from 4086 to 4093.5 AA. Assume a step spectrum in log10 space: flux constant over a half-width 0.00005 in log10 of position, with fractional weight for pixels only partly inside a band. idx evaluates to 4086.45 AA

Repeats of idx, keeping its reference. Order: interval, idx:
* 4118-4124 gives 4123.31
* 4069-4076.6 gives 4069.54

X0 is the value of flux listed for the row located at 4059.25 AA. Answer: 19.8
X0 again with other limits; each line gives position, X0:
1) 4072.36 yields 22.67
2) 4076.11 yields 22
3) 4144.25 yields 17.94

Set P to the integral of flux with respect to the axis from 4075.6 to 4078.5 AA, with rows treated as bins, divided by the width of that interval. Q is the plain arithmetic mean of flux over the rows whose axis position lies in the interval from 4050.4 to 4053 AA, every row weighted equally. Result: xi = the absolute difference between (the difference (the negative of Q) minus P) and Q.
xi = 65.0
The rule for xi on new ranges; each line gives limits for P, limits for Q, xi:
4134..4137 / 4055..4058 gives 64.7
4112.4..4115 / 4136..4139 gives 61.3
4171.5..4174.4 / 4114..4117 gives 60.6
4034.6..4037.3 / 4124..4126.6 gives 59.9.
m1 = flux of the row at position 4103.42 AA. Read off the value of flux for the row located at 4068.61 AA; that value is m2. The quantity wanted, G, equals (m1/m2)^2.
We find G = 0.9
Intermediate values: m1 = 19.5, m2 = 21.07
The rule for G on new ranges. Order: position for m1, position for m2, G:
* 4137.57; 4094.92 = 1.7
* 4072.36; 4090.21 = 1.5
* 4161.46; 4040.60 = 0.9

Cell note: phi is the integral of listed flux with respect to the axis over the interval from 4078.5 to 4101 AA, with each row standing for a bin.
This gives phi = 434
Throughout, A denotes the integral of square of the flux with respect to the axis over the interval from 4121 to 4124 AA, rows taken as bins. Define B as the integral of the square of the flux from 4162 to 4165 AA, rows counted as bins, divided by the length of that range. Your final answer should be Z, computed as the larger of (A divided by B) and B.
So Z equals 479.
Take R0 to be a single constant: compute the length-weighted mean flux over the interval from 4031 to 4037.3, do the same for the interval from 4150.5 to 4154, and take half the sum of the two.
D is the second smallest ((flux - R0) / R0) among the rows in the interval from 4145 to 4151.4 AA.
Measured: -0.07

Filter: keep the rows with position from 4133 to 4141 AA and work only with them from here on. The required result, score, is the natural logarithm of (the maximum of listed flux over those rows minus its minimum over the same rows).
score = 1.7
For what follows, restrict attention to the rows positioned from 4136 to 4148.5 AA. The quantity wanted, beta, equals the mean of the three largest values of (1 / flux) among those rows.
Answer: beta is 0.057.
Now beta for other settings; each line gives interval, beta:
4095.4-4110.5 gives 0.073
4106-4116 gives 0.068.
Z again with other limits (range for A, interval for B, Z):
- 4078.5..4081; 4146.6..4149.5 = 403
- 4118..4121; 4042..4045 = 525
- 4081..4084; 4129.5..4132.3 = 416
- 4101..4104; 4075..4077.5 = 492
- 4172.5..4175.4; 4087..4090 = 365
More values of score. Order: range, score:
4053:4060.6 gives 1.9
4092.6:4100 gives 1.2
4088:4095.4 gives 1.0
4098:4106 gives 3.1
